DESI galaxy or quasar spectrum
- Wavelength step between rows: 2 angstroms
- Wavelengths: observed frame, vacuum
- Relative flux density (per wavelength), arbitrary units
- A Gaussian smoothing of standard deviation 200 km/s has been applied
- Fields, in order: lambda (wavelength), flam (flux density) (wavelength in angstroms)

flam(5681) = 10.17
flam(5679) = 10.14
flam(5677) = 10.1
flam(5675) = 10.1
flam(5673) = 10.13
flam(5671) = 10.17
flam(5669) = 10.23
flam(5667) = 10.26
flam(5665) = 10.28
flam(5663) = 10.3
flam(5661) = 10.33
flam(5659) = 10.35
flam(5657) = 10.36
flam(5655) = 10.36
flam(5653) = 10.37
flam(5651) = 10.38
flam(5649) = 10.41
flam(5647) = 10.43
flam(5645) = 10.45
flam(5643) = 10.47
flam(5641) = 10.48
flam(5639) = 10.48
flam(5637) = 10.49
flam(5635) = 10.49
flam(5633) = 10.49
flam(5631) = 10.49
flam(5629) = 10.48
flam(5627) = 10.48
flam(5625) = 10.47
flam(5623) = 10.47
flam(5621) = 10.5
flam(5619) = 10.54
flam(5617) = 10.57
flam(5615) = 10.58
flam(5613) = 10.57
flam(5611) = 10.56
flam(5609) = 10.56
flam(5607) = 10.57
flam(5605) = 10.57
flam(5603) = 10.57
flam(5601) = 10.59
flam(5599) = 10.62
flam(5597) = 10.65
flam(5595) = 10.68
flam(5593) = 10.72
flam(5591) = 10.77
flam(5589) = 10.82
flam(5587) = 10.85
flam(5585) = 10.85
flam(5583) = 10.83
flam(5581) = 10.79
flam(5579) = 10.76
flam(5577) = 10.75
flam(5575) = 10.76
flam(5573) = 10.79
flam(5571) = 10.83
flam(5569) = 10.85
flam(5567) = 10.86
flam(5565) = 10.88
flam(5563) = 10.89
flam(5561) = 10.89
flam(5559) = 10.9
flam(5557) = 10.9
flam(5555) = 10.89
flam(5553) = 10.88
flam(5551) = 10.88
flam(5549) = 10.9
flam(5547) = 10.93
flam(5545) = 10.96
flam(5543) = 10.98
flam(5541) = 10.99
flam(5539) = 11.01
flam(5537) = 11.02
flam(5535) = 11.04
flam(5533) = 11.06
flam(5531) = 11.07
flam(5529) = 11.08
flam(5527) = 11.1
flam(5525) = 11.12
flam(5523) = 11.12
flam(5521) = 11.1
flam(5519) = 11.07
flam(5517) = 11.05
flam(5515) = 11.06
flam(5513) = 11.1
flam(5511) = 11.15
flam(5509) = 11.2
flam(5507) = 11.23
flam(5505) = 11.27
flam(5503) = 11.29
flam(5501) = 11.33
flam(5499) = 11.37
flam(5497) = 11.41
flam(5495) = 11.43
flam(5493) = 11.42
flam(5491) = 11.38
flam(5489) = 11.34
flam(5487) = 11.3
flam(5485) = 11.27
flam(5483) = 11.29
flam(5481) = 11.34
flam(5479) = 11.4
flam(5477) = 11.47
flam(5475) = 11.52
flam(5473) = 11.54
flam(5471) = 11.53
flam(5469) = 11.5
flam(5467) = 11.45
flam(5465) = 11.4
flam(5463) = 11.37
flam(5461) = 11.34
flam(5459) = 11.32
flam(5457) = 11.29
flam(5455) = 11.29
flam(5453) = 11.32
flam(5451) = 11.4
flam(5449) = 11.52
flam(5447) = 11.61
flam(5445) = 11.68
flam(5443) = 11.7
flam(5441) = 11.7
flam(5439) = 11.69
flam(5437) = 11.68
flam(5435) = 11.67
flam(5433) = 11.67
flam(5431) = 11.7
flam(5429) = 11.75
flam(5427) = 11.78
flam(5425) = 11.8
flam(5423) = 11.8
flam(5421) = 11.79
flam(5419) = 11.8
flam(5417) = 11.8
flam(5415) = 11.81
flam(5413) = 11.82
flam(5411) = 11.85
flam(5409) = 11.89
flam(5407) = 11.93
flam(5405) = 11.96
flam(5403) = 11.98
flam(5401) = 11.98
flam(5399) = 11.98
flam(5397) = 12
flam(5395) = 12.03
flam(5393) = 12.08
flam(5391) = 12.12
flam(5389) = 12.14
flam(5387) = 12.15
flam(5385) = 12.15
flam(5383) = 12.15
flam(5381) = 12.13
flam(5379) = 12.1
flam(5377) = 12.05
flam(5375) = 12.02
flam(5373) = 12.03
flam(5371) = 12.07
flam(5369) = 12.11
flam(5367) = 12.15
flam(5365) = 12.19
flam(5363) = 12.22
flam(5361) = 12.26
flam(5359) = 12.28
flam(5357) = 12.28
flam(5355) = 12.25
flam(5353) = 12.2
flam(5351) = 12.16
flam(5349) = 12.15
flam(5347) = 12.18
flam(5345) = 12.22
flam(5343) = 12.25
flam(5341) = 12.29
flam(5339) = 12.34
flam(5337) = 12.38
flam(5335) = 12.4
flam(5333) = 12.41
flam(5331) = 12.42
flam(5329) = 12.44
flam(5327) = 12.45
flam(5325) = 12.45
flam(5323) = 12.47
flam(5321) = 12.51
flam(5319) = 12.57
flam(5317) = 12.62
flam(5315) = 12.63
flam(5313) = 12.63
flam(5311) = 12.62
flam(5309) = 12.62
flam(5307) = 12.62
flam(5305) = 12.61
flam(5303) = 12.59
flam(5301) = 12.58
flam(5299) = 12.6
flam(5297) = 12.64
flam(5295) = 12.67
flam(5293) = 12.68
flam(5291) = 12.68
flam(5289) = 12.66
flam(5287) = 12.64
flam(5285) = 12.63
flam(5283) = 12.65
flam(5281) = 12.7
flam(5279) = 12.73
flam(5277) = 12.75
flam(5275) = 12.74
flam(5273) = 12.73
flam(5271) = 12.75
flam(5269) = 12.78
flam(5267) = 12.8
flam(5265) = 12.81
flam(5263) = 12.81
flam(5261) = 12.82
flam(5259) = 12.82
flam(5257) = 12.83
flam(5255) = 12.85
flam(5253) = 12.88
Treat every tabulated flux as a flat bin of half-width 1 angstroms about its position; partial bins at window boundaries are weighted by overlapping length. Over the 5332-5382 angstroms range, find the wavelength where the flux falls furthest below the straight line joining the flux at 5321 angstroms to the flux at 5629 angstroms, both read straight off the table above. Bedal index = 5349 angstroms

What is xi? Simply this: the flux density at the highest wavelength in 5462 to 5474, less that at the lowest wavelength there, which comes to 0.170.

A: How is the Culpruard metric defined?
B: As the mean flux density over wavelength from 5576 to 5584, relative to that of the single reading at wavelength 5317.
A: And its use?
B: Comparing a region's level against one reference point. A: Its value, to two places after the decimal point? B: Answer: 0.85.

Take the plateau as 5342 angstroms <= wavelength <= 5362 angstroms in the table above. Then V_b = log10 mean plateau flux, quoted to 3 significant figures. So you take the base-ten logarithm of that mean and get 1.09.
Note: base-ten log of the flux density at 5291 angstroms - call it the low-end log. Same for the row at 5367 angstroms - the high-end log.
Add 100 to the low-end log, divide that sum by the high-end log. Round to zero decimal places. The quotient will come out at 93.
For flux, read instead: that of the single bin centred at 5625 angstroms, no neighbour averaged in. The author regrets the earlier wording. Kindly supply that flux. 10.47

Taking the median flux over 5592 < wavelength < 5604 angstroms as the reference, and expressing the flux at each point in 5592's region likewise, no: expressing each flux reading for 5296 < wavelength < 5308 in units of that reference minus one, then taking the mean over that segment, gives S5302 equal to 0.185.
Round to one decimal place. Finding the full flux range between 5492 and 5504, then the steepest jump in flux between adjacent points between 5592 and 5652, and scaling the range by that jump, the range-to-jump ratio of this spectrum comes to 3.5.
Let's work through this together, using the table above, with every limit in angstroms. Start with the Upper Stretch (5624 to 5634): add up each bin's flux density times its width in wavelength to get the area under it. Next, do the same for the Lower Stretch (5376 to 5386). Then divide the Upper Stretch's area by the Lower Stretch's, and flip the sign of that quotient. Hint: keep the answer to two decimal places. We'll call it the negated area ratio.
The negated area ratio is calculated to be -0.87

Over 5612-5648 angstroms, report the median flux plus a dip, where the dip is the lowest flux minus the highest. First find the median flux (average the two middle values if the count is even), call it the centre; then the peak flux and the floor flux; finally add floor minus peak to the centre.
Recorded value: 10.3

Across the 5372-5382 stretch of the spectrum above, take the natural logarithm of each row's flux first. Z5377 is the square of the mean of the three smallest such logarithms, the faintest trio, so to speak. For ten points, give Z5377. 6.19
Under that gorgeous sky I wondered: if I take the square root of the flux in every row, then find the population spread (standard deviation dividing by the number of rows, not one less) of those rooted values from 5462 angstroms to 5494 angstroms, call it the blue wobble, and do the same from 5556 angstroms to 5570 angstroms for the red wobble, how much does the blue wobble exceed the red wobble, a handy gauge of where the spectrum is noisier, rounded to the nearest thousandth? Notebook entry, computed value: 0.010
